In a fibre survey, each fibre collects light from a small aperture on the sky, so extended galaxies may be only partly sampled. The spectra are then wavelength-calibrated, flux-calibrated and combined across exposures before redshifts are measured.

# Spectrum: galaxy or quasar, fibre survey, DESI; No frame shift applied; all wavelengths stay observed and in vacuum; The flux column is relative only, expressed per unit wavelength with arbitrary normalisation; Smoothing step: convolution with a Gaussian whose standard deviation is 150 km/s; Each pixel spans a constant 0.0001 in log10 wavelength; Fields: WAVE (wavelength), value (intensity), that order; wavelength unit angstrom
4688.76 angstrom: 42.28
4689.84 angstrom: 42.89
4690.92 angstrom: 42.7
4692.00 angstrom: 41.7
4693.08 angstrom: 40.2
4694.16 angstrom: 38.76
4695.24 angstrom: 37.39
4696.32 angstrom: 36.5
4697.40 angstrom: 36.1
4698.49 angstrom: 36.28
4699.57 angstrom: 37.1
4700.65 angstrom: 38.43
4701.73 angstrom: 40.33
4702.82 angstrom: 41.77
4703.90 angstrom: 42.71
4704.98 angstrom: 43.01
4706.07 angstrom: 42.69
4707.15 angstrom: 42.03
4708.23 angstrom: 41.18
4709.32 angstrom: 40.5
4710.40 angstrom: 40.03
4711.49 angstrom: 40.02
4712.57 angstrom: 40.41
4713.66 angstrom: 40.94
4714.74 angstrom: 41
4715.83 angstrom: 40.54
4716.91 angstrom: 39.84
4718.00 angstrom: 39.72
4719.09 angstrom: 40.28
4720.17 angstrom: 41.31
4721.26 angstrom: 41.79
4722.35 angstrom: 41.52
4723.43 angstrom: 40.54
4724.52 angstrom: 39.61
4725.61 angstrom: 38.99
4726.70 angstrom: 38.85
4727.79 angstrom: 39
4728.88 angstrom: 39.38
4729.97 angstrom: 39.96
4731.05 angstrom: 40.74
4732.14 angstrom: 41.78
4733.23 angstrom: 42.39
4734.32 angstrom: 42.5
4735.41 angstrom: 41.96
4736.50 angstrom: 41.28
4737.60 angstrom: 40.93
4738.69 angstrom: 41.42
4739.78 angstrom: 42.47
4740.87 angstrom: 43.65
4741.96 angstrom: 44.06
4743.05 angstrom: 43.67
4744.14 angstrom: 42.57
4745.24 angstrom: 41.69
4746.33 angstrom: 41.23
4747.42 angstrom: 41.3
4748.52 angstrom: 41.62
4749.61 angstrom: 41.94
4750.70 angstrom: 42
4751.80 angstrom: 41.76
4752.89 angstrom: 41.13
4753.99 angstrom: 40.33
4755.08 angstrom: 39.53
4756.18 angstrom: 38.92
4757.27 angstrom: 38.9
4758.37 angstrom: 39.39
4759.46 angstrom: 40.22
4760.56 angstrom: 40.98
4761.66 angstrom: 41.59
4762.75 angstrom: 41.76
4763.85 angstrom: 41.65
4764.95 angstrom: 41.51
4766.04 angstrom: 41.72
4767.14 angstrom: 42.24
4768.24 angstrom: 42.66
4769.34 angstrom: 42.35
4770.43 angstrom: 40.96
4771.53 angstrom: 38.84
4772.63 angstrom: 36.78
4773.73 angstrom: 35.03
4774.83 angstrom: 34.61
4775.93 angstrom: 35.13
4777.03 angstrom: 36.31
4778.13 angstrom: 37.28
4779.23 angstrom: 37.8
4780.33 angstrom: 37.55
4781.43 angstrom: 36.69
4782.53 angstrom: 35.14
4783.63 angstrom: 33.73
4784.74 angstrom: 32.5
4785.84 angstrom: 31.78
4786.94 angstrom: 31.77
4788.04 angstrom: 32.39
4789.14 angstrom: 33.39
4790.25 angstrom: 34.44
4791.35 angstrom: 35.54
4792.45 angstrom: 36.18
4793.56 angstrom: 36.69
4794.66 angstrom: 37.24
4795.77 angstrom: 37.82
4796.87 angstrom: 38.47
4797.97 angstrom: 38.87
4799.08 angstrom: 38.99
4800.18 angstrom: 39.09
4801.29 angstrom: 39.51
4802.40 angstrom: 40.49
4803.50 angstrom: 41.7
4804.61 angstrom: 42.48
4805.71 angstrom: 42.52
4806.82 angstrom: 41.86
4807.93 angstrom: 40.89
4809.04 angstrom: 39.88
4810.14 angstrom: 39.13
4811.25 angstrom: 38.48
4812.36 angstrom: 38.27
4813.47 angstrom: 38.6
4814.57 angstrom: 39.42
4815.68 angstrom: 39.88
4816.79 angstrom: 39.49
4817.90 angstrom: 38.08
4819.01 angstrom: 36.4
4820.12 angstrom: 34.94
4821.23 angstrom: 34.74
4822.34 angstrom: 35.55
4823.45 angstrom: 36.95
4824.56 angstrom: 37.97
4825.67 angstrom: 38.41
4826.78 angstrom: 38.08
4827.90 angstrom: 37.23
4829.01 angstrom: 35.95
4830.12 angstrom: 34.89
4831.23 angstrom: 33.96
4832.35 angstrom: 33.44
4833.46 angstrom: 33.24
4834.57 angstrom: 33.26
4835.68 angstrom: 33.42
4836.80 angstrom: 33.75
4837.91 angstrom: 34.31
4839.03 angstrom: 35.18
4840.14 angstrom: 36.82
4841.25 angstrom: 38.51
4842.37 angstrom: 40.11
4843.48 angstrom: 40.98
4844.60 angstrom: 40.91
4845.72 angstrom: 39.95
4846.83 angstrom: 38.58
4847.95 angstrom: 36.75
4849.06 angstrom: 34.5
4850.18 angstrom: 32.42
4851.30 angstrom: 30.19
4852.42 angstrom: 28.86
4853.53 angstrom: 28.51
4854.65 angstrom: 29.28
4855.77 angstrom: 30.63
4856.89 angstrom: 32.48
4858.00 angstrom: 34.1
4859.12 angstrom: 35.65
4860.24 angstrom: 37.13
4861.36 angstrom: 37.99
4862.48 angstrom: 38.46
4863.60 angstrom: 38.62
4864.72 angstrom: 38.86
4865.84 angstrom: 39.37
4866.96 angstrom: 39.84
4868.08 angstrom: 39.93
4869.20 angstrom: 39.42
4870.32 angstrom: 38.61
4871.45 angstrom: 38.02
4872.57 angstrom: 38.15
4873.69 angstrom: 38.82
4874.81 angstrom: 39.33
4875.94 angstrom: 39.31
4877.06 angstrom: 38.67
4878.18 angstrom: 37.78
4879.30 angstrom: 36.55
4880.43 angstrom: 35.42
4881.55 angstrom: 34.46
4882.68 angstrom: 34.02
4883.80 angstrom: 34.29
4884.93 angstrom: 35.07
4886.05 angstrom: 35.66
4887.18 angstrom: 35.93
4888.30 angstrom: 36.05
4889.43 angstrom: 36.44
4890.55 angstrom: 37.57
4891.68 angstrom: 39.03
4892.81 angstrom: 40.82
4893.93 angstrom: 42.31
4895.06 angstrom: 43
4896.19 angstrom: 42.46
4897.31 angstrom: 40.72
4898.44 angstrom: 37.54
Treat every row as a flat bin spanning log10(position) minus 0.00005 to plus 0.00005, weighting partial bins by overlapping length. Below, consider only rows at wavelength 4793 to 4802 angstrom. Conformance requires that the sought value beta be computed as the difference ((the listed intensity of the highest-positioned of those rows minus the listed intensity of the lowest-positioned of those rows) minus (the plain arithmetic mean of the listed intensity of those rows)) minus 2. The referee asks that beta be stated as -38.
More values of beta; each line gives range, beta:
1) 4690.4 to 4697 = -48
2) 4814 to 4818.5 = -43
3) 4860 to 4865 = -38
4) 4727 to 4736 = -40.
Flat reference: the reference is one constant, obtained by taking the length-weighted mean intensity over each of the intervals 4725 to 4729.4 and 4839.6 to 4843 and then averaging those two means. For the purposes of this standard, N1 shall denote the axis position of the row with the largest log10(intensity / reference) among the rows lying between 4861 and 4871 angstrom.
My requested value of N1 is 4868.08 angstrom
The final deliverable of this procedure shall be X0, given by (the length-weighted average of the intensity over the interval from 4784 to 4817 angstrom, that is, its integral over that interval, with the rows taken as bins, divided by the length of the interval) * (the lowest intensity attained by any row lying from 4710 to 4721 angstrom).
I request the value 1505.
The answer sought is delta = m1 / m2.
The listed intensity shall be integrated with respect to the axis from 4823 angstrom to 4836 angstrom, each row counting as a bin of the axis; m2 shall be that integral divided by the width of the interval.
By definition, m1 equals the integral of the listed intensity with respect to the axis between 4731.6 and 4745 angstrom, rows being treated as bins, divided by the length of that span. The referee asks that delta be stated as 1.19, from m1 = 42.4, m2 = 35.6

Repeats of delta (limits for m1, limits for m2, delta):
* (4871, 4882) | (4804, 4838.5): 1.01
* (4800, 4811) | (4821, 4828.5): 1.10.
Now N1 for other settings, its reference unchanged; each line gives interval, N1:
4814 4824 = 4815.68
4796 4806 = 4805.71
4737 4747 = 4741.96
